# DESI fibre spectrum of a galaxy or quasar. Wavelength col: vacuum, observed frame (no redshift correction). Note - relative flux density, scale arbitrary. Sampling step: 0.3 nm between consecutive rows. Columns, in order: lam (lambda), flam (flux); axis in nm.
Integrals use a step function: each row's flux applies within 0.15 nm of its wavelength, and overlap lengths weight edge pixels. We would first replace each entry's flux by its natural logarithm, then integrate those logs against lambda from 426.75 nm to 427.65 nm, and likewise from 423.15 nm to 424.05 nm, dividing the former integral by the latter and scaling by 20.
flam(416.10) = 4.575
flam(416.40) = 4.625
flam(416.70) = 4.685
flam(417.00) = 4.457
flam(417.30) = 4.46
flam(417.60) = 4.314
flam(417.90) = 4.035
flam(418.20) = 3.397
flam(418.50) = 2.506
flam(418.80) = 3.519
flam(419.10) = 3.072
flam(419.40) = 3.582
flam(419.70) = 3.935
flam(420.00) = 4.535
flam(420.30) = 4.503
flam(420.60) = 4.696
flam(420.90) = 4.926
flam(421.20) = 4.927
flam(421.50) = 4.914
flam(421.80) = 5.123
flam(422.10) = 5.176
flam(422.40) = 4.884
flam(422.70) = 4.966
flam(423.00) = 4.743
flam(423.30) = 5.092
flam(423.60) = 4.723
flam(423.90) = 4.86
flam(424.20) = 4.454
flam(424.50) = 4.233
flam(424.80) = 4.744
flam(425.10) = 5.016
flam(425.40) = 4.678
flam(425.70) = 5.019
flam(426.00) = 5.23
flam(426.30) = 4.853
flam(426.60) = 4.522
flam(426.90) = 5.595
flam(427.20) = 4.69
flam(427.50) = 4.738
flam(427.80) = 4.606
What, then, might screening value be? 20.3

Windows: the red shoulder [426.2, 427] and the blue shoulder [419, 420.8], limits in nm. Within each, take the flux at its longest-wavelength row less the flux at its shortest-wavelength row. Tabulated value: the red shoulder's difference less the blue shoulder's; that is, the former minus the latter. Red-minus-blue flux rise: -0.9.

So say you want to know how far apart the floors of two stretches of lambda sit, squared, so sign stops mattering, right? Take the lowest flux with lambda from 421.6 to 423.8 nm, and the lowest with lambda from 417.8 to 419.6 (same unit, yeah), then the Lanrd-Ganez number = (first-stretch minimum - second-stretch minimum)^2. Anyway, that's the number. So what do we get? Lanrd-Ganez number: 4.9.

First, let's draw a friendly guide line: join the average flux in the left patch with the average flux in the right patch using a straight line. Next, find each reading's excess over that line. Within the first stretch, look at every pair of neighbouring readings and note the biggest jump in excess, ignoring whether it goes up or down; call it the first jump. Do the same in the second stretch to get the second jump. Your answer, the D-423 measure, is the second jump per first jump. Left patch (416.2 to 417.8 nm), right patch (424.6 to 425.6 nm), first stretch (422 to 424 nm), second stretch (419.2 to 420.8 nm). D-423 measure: 1.5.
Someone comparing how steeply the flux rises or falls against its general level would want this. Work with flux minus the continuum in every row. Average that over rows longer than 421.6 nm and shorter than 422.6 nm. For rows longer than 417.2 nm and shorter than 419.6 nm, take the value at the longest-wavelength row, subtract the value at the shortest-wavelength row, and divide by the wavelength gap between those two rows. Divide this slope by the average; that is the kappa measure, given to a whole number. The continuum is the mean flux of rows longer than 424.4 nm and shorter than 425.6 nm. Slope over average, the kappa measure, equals -1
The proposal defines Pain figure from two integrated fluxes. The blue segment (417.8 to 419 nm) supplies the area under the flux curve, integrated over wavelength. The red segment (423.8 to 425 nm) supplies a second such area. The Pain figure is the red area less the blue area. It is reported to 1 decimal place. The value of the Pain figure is 1.5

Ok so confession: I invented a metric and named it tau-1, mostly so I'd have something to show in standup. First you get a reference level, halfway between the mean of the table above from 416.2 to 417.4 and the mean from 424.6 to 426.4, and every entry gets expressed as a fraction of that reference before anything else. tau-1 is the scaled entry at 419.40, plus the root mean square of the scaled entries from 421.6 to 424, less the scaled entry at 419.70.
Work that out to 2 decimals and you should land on 0.97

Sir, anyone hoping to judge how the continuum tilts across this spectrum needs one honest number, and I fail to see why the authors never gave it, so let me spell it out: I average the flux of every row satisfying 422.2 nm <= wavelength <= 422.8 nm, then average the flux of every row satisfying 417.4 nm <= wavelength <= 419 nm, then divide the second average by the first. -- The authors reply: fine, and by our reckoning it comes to 0.72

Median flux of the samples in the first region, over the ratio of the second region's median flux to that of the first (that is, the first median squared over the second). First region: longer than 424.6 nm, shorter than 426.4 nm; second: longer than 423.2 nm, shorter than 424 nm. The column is 5.0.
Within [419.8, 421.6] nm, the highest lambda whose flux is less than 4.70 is 420.60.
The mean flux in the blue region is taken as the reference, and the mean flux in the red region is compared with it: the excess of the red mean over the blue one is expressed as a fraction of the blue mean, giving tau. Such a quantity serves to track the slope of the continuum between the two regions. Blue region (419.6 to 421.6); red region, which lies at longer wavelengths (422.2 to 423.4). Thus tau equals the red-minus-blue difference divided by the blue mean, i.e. 0.06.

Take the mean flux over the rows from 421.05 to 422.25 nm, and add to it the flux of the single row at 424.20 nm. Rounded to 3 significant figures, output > 9.49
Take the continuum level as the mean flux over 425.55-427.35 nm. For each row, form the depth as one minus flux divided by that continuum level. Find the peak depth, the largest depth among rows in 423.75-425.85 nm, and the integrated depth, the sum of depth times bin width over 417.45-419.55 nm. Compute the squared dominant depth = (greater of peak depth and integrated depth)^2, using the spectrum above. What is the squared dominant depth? 0.4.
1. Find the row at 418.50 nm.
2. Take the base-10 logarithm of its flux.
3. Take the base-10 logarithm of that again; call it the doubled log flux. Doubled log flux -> -0.399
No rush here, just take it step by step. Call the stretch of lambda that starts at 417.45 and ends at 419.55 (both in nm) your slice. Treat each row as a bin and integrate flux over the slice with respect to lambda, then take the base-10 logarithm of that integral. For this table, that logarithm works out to 0.86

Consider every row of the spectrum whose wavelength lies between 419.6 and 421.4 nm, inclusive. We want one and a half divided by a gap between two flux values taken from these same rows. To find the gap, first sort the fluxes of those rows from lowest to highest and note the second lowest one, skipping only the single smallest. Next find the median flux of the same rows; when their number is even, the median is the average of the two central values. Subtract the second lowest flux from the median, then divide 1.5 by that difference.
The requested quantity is 13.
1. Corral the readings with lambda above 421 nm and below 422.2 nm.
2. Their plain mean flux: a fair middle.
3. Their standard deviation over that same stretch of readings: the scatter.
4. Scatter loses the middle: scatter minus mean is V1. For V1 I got -4.9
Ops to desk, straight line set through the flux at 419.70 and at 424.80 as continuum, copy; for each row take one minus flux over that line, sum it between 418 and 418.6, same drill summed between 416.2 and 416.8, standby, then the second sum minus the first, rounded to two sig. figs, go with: -1.1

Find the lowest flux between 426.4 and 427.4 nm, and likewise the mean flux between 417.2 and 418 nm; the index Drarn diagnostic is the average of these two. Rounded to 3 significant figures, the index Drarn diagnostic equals 4.40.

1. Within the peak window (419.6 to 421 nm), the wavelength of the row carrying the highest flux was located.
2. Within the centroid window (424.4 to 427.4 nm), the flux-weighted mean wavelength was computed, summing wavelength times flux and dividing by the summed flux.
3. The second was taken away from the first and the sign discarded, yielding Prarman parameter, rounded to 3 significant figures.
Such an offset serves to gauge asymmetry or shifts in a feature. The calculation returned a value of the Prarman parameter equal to 4.98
